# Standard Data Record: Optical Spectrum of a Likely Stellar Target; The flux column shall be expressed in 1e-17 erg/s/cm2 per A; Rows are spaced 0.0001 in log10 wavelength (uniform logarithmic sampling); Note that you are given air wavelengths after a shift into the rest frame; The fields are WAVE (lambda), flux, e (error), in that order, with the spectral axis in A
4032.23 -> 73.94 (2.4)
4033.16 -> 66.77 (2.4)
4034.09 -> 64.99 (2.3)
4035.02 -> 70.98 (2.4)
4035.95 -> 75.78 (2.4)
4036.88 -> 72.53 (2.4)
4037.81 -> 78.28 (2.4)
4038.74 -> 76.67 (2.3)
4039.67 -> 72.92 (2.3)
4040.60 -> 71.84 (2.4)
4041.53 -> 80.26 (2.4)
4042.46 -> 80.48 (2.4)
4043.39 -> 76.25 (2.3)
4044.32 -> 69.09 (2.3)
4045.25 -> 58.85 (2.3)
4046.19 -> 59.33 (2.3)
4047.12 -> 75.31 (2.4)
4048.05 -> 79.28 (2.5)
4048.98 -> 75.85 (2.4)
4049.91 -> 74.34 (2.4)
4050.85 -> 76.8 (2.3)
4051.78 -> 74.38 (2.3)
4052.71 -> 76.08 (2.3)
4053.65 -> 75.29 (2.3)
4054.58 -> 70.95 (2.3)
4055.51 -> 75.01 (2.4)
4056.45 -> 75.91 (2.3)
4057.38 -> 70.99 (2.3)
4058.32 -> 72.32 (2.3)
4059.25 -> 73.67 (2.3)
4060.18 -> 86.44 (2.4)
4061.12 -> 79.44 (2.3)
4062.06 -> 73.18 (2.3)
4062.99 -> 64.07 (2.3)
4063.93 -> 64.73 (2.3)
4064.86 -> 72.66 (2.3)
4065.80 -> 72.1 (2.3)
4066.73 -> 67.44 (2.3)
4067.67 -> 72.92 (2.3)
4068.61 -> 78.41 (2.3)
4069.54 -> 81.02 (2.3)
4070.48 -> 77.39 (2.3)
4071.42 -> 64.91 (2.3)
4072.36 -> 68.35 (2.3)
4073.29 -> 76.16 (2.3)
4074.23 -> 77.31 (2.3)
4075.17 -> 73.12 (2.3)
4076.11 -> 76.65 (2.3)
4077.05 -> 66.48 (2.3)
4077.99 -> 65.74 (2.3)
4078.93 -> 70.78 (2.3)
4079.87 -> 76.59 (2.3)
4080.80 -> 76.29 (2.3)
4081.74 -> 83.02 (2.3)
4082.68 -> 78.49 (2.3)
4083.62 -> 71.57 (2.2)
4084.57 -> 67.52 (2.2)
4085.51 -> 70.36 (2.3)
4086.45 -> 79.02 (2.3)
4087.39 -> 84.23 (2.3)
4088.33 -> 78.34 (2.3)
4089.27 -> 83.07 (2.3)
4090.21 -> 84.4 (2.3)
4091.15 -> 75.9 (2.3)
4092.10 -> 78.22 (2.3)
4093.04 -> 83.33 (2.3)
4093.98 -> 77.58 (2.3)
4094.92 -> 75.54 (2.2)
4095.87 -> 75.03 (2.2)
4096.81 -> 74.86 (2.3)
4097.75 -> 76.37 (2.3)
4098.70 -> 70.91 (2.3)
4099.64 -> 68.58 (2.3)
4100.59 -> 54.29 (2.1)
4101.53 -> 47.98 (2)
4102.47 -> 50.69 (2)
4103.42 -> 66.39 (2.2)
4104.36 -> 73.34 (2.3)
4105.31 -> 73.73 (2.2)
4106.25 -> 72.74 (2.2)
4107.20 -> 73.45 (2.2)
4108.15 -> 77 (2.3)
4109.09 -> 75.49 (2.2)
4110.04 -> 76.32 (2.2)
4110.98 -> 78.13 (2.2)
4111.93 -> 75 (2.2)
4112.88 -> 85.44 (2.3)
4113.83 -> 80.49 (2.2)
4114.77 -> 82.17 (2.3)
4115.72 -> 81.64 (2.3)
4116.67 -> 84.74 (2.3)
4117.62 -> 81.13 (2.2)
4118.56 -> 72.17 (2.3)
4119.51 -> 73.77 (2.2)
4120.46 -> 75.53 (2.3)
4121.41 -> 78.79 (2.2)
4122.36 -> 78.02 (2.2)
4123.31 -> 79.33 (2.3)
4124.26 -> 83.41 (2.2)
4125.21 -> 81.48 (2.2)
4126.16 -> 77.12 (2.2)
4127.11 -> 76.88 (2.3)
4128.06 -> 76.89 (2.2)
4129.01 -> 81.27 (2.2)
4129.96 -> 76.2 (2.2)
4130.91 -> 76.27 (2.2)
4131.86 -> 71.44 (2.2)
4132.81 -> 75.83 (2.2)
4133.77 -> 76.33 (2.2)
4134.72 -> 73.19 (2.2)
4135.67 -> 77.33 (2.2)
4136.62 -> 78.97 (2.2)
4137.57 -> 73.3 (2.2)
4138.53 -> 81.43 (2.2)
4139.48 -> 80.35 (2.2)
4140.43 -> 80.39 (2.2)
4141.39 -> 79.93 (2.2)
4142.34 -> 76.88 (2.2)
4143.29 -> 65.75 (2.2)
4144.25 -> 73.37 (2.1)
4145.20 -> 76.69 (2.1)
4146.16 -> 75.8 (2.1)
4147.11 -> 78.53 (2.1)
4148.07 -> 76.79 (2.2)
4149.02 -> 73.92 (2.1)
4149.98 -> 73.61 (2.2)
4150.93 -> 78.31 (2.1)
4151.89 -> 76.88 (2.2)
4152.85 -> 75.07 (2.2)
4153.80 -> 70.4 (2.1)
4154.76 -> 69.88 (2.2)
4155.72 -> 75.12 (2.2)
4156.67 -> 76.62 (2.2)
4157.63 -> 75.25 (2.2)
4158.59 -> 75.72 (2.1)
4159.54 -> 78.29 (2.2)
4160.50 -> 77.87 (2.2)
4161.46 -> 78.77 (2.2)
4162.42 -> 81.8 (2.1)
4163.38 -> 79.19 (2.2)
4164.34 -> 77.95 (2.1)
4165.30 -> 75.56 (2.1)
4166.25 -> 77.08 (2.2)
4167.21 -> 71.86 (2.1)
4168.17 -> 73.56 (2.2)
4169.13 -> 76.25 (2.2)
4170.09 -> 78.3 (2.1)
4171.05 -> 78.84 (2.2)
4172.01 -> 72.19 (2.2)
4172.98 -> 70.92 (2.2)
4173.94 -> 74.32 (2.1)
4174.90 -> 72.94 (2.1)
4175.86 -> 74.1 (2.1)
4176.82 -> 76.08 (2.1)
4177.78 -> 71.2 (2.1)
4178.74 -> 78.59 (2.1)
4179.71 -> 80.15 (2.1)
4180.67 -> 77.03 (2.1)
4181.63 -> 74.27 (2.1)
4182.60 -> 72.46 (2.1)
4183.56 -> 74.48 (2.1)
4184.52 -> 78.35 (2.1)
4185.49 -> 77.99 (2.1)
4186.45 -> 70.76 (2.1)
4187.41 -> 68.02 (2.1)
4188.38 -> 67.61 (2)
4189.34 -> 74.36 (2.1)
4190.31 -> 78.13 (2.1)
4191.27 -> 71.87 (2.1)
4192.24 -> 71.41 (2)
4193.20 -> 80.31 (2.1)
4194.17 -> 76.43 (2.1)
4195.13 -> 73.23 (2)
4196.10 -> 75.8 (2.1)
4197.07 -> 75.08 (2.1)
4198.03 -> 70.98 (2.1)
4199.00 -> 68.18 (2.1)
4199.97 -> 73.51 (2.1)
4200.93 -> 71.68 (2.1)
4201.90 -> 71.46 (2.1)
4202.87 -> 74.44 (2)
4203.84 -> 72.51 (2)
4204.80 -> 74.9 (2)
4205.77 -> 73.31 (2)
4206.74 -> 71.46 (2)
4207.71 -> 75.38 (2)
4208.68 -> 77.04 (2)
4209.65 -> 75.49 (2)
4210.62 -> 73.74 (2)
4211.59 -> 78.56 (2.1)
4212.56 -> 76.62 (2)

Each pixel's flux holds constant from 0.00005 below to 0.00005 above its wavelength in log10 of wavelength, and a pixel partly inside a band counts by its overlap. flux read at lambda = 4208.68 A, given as 77.04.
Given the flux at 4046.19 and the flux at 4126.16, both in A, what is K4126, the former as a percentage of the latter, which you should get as 77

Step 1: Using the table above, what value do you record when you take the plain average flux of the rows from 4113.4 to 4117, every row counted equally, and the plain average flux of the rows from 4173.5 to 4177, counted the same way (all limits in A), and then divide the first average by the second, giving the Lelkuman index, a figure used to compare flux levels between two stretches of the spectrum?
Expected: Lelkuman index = 1.11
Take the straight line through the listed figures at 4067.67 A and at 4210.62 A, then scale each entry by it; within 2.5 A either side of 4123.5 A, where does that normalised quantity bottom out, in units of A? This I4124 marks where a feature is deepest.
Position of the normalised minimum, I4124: 4122.36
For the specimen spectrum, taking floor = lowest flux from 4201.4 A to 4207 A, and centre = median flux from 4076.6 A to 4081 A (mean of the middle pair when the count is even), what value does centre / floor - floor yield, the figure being -70.5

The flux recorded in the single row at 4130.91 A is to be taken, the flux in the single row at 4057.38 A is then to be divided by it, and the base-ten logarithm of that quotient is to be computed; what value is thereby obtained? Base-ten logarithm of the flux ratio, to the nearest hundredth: -0.03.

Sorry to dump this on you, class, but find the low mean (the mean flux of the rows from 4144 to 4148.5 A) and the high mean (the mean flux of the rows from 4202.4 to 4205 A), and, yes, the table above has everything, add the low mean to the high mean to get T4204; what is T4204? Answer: 150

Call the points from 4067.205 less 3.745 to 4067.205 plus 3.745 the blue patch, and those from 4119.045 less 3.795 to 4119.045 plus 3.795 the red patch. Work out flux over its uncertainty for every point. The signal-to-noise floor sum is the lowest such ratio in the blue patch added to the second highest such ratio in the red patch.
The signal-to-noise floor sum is 65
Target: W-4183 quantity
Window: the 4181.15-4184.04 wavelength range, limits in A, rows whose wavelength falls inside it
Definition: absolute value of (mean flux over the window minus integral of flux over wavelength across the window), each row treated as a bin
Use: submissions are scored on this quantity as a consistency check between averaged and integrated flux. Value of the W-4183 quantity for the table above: 139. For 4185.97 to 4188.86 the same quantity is 130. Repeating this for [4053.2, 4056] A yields 133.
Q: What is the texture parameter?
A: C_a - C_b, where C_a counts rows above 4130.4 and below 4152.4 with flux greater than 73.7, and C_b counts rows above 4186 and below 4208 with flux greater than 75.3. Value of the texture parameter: 12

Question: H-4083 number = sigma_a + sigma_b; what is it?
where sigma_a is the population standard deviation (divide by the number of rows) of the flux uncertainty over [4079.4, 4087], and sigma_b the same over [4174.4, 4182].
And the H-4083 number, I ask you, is 0.04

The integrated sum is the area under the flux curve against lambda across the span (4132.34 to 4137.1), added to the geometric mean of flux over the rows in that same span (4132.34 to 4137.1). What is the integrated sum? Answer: 440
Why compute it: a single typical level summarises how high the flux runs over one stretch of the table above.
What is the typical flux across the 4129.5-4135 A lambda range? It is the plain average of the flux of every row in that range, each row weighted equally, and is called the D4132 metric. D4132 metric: 75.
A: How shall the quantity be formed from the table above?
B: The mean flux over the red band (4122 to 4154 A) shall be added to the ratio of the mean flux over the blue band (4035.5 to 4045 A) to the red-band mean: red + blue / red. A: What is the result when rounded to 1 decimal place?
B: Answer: 77.7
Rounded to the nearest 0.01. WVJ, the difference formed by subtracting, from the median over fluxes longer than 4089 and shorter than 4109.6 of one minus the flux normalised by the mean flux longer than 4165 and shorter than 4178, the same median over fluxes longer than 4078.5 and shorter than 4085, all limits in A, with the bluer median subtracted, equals 0.02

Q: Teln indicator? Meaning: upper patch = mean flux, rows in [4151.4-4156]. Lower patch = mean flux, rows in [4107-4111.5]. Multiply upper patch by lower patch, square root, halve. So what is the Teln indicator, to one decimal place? 37.4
